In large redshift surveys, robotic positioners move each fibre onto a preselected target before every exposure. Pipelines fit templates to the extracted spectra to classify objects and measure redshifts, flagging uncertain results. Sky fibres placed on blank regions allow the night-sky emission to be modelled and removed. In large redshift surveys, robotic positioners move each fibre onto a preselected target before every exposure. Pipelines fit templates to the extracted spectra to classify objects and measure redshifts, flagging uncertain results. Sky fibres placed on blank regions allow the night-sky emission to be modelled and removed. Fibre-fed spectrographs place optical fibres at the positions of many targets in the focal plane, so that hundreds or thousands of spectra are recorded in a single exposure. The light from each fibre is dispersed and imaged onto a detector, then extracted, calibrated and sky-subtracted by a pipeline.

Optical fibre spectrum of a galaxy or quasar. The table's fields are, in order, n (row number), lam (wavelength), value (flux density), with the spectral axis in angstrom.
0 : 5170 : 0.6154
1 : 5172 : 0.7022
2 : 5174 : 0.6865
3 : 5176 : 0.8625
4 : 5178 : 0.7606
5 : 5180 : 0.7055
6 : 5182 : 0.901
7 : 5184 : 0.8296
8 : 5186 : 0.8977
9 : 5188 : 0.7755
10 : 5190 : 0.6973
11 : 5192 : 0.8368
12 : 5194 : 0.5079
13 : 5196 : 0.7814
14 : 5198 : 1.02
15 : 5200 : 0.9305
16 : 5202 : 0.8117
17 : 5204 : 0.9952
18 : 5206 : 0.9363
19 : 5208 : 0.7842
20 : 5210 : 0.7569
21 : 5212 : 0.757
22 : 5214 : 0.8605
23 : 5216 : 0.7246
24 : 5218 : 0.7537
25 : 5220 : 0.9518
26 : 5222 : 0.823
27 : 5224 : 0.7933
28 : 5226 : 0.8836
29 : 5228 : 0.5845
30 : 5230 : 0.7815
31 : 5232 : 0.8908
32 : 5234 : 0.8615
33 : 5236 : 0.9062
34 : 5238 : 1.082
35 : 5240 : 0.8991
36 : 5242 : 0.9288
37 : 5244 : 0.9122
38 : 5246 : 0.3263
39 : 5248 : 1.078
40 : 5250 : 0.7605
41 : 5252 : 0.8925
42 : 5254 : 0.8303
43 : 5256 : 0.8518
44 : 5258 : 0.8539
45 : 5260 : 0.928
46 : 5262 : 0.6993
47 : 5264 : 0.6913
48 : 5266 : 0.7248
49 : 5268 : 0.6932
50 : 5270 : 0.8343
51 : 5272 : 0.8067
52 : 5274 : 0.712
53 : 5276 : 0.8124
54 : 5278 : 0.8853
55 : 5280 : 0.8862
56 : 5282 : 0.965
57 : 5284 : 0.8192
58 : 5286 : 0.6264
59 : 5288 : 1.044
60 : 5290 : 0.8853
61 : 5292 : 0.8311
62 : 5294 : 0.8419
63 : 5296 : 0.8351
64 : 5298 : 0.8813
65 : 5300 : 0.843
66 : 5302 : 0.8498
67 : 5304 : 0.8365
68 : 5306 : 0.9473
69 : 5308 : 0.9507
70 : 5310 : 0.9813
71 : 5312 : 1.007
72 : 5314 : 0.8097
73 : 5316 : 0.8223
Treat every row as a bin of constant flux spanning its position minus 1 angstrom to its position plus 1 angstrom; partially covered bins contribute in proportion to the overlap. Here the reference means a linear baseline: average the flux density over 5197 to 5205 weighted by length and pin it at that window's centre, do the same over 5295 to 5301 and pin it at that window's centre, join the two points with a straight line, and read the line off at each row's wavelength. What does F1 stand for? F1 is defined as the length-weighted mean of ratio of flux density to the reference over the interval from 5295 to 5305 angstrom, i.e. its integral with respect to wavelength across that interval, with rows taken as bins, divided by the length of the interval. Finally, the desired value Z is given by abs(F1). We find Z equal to 1.00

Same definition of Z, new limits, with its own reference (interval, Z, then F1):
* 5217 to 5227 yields 0.91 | 0.91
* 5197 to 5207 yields 1.00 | 1.00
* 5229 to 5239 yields 0.99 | 0.99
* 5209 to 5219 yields 0.83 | 0.83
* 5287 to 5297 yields 1.03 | 1.03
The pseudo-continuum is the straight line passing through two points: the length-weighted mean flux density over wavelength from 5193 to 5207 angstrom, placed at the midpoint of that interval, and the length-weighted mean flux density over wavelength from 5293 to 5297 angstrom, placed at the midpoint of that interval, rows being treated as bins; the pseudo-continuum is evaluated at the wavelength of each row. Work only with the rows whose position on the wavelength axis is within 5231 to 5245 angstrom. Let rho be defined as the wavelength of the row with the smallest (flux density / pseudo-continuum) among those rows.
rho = 5234 angstrom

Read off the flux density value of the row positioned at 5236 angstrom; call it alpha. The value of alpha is 0.9062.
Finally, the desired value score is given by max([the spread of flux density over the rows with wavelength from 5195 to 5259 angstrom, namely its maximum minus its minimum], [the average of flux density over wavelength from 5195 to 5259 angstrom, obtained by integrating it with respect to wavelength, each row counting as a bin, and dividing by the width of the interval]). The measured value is 0.844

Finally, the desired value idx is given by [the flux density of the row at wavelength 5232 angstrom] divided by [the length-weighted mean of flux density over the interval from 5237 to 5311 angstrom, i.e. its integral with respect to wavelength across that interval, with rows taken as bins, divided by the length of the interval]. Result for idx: 1.06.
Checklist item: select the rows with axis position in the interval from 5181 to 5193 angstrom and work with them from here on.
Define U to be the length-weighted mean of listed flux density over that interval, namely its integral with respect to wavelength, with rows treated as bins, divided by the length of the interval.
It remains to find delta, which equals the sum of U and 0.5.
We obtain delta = 1.323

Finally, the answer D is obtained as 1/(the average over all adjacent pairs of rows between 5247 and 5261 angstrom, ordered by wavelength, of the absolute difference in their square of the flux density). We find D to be 5.6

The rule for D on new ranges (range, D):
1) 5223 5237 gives 5.1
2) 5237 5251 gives 2.1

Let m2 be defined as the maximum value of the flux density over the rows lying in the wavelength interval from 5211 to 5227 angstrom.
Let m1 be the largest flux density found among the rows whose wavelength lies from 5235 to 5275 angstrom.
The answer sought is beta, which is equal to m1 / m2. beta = 1.14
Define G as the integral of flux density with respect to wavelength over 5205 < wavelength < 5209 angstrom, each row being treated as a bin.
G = 3.44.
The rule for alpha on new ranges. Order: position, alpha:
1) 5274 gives 0.712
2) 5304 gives 0.8365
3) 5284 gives 0.8192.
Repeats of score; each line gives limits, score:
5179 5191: 0.801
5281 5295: 0.859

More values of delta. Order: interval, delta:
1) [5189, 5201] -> 1.296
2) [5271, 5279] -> 1.304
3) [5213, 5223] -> 1.323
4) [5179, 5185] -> 1.312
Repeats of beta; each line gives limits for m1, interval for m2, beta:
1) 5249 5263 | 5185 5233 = 0.91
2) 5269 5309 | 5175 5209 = 1.02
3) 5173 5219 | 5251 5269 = 1.10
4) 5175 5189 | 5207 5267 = 0.83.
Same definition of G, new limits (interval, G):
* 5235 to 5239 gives 3.98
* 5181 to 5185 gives 3.46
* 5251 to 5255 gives 3.45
